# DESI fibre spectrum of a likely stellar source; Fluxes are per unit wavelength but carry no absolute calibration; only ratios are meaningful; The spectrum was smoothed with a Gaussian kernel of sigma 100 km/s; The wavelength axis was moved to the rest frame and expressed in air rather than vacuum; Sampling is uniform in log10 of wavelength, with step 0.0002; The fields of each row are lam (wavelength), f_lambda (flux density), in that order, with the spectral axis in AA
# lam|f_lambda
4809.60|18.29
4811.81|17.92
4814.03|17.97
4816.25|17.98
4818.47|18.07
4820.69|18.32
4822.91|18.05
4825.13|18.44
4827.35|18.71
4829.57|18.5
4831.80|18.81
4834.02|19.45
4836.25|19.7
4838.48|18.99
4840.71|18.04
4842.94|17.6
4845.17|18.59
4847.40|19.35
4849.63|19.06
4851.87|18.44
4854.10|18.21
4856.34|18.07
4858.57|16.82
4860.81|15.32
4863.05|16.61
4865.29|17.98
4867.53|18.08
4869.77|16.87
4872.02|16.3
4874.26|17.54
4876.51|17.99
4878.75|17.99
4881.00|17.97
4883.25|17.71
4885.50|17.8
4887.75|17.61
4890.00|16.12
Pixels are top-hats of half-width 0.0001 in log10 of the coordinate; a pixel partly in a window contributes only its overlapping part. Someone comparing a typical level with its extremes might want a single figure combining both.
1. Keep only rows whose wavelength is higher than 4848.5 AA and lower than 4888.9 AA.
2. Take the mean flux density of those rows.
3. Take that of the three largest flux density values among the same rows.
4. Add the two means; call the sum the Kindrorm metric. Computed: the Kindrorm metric 36.1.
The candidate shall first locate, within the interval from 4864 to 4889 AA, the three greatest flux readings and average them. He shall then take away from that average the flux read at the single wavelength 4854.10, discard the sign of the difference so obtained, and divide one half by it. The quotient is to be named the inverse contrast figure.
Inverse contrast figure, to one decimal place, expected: 2.6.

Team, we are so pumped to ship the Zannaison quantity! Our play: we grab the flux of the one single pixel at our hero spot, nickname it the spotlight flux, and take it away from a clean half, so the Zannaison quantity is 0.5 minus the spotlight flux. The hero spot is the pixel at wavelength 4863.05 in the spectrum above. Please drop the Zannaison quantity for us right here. -16.1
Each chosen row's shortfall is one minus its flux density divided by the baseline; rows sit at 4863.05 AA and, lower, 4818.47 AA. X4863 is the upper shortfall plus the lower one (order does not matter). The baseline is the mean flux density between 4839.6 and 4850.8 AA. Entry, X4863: 0.13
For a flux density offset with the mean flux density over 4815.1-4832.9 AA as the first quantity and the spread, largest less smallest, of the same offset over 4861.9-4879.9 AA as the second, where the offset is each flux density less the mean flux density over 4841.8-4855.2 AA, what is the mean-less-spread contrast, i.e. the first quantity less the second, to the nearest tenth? -2.0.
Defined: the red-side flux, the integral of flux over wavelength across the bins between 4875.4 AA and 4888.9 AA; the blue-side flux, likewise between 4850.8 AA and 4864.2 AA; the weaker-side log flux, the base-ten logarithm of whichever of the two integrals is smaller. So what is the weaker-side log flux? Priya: 2.364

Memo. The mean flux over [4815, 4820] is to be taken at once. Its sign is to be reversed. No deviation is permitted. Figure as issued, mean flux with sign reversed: -18.0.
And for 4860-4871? -17.0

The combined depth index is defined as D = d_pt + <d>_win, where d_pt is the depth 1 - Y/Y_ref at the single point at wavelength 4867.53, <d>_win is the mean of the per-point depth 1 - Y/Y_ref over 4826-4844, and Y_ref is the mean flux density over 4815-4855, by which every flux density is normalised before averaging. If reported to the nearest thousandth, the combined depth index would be 0.018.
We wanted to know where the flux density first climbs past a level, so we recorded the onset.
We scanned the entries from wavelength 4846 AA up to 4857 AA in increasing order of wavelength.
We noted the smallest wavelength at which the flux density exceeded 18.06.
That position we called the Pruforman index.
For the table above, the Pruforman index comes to 4847.40 AA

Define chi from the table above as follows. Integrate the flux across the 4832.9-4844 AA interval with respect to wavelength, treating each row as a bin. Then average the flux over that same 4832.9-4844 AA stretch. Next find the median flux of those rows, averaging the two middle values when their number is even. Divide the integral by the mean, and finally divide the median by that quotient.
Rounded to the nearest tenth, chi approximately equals 1.7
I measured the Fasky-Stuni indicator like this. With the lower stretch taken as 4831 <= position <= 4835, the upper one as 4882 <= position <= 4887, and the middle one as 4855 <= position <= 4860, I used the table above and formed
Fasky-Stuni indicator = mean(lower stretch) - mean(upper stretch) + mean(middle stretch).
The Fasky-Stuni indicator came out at 18.8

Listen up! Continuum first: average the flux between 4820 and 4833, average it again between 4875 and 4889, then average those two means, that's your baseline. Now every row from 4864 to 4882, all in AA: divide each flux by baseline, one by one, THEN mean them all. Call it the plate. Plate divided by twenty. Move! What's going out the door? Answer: 0.0484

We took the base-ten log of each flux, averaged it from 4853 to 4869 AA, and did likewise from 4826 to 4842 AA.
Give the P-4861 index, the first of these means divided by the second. 0.97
